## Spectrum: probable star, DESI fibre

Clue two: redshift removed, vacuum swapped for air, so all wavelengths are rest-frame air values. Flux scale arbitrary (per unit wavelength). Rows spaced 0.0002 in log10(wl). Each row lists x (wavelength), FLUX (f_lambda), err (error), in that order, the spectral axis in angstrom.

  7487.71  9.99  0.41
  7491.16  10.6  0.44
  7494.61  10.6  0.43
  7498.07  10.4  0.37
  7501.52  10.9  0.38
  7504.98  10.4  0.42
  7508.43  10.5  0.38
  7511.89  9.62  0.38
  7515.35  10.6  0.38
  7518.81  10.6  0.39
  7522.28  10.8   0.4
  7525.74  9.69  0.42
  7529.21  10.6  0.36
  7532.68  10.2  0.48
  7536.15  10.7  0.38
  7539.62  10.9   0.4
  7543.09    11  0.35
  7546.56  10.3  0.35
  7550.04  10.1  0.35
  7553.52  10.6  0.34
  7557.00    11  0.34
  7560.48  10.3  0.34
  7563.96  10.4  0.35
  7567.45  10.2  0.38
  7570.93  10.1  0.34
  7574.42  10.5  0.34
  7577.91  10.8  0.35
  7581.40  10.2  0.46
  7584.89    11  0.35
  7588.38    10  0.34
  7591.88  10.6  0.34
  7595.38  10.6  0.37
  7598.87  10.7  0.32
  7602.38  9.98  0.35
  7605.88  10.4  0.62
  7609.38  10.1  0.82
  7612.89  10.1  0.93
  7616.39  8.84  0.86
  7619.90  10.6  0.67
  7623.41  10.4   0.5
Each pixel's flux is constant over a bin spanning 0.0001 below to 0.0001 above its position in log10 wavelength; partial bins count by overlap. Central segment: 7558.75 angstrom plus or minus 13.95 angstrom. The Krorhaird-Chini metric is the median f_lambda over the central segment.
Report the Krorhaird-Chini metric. 10.3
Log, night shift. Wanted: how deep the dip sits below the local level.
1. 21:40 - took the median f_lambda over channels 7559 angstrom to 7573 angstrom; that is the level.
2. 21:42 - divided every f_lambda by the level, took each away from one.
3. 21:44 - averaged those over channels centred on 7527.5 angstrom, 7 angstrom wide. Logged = 0.010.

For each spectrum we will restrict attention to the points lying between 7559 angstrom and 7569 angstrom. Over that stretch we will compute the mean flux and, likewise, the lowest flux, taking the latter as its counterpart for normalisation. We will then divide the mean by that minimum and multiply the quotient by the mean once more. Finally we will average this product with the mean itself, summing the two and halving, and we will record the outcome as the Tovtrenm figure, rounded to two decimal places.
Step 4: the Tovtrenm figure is 10.35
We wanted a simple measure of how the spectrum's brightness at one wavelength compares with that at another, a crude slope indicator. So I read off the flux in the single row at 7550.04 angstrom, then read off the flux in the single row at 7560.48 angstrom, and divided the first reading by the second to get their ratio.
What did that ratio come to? 0.98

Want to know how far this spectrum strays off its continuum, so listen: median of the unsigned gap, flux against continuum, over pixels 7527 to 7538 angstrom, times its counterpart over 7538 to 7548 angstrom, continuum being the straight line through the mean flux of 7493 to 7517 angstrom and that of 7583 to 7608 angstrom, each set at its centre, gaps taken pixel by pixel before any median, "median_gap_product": 0.11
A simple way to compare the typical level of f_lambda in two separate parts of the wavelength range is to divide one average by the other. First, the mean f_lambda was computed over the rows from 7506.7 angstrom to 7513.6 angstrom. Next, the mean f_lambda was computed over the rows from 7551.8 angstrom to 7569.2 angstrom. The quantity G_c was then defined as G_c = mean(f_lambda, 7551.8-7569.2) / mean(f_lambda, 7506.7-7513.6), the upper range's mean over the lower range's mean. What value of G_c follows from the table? 1.04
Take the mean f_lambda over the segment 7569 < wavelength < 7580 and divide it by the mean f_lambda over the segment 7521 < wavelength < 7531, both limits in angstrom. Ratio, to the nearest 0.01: 1.01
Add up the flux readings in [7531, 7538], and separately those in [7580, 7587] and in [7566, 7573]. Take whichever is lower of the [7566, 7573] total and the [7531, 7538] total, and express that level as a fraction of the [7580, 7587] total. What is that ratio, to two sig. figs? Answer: 0.96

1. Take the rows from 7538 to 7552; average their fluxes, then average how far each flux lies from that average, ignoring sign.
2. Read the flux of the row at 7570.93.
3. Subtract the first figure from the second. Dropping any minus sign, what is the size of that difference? 9.7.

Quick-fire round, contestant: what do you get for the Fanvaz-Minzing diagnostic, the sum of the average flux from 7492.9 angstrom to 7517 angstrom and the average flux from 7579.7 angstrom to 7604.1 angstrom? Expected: 20.9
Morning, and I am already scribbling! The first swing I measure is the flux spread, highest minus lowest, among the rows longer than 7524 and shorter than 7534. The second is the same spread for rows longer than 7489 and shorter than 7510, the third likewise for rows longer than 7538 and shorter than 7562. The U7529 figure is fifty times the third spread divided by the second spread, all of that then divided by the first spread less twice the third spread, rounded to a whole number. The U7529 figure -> -101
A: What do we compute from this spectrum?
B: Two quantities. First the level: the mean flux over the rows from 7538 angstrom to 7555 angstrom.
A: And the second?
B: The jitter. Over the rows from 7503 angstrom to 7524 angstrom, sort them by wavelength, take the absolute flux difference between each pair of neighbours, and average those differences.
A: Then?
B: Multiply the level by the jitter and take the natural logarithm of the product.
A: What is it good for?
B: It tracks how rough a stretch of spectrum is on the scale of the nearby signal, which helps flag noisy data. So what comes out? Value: 1.52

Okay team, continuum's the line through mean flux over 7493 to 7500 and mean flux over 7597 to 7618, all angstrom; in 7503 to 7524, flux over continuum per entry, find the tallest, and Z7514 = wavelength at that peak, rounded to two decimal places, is 7522.28 angstrom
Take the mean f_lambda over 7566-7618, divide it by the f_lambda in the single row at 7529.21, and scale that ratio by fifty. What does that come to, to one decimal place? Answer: 48.5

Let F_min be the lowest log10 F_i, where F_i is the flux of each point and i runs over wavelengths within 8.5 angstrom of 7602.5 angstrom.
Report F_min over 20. 0.0500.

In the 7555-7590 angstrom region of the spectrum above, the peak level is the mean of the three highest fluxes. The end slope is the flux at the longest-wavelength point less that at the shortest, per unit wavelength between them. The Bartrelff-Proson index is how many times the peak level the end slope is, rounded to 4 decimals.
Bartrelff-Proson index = -0.0029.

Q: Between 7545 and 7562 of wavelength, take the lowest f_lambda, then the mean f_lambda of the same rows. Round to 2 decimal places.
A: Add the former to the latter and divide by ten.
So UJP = 2.06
